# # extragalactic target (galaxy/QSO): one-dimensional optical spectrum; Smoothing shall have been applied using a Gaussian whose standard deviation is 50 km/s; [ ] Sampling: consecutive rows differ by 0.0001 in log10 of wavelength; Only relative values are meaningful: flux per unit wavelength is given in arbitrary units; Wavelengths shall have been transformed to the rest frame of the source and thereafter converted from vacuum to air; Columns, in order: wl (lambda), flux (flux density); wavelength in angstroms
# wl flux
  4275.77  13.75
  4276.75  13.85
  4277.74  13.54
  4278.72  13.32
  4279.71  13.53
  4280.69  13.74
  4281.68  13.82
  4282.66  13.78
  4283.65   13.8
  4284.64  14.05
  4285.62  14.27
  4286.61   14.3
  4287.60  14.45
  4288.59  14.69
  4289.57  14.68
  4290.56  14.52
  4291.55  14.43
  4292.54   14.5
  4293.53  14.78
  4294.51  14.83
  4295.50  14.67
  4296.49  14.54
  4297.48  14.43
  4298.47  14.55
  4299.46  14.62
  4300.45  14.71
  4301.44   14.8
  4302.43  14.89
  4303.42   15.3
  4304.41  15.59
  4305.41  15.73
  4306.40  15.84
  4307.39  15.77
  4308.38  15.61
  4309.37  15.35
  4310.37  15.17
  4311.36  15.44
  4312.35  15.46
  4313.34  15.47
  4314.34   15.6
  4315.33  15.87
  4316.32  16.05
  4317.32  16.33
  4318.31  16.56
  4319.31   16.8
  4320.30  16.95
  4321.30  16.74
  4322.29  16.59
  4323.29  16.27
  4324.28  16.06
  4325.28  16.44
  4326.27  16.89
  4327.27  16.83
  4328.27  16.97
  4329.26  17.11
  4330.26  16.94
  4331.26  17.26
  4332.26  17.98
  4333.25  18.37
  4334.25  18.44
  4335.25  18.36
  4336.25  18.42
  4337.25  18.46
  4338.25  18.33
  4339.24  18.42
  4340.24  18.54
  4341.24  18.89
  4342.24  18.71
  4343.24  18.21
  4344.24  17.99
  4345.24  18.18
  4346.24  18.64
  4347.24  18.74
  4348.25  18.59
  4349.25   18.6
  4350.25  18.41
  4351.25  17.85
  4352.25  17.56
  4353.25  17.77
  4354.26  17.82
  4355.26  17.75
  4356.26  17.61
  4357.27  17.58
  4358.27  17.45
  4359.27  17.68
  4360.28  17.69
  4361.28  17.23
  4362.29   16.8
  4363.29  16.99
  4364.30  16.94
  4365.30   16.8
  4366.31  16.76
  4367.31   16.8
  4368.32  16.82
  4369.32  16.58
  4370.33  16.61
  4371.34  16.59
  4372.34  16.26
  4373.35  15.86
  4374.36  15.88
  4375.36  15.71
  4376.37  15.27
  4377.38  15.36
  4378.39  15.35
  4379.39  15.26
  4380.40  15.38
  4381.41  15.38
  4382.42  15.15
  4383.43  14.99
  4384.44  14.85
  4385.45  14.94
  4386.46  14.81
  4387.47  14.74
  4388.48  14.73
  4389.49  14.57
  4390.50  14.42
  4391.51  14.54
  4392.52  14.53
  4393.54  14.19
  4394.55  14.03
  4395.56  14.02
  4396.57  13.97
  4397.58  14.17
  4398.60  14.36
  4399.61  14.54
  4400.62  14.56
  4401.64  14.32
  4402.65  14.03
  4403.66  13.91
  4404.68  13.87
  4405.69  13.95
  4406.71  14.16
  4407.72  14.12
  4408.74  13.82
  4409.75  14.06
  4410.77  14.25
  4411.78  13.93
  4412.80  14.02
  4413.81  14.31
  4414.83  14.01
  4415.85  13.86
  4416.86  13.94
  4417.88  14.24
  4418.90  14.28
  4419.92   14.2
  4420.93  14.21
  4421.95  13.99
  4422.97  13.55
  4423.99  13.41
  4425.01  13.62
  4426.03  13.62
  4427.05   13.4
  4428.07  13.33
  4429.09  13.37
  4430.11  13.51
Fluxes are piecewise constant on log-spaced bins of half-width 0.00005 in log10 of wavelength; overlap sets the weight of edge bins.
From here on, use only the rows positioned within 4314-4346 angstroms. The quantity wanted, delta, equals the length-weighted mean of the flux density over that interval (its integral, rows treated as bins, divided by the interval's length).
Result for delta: 17.4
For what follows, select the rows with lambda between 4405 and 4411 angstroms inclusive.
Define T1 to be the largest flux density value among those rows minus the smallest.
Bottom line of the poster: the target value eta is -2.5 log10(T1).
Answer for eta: 0.9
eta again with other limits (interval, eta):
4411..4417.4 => 0.9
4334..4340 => 2.2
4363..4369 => 1.6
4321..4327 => 0.2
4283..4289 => 0.1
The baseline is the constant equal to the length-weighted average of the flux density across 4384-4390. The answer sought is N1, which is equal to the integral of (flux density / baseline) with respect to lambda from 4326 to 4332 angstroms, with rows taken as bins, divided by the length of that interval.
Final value 1.15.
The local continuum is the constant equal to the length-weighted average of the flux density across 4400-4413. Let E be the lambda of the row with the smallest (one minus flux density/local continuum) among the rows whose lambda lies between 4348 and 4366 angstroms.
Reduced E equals 4349.25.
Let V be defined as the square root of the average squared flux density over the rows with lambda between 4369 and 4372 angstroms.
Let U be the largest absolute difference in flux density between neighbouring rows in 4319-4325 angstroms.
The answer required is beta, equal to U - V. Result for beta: -16.3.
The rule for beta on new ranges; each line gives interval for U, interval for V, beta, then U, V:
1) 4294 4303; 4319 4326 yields -16.4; 0.16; 16.6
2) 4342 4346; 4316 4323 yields -16.1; 0.50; 16.6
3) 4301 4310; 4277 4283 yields -13.2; 0.41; 13.6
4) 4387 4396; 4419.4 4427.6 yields -13.4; 0.34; 13.8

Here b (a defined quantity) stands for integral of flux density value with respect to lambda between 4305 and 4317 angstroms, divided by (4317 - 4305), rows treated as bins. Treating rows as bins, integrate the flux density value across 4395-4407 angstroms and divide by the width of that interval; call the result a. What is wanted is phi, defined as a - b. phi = -1.5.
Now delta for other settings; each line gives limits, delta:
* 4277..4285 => 13.7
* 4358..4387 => 16.1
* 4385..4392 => 14.7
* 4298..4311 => 15.2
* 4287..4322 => 15.3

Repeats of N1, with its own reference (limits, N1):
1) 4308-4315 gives 1.05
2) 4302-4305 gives 1.03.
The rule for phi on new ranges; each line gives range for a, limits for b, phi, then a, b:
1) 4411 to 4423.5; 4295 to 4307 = -0.9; 14.1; 15.0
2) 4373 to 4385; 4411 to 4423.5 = 1.3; 15.4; 14.1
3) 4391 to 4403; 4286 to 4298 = -0.3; 14.3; 14.6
